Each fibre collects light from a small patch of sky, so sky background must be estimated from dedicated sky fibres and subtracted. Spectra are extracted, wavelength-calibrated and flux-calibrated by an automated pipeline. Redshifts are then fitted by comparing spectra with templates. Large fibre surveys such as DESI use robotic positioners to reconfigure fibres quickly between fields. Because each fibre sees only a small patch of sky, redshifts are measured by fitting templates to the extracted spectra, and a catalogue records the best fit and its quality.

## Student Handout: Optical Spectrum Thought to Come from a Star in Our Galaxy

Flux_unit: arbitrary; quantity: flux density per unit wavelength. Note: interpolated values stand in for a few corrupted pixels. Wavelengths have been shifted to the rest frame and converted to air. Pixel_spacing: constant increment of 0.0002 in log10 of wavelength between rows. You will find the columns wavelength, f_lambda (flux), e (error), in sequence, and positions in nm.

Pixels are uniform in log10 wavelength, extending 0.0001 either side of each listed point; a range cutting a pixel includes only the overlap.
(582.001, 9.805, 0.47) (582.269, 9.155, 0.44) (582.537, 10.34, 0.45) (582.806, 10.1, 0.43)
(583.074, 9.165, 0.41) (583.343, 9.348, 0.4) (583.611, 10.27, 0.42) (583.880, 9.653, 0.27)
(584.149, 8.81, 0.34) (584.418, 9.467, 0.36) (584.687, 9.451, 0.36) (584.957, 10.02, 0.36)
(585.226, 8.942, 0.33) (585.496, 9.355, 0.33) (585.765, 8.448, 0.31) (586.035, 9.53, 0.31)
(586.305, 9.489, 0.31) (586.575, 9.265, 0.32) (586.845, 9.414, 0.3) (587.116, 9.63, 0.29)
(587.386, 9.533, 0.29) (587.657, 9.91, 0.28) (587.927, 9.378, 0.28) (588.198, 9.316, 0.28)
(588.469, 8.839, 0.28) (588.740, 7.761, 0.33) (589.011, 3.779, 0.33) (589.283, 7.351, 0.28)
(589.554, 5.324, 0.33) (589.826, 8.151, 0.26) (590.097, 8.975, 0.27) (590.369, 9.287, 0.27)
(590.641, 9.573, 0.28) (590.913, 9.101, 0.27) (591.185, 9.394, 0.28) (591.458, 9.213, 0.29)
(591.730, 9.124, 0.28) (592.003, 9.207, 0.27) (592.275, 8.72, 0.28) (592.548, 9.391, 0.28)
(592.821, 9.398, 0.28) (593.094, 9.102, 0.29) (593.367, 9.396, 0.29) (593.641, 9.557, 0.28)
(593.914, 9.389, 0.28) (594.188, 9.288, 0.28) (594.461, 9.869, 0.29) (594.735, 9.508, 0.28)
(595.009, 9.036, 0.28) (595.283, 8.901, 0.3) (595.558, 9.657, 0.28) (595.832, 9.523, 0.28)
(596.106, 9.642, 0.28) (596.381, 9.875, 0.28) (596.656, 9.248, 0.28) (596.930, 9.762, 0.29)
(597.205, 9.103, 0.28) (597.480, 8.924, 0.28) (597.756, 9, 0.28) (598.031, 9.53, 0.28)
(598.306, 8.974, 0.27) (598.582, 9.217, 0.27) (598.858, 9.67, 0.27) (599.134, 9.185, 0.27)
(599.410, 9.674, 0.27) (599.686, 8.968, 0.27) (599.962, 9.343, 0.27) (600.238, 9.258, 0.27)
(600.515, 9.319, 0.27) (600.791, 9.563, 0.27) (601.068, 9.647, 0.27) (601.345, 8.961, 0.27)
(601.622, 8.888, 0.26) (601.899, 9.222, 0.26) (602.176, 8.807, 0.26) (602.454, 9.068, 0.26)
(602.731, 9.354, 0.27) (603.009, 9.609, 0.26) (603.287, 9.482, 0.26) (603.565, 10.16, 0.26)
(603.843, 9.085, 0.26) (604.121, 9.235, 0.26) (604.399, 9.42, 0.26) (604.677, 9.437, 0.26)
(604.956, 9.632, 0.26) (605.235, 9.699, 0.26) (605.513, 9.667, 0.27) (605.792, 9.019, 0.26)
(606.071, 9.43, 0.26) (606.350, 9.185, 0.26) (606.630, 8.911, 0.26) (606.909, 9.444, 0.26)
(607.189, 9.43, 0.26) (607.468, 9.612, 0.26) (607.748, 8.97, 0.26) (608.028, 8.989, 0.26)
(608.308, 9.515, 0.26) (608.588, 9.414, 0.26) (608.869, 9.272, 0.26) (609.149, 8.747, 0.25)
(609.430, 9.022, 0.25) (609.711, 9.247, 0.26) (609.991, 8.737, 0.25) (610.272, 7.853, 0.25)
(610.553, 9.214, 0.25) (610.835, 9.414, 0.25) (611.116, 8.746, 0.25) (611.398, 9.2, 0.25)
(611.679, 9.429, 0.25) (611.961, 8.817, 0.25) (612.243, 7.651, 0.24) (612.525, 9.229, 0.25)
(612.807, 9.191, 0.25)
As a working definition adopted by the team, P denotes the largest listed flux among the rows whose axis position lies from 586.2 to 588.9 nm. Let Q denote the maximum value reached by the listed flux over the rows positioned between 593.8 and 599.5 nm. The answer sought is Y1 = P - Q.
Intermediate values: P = 9.91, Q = 9.875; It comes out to 0.0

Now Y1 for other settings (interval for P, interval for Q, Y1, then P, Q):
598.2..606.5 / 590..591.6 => 0.6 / 10.16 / 9.573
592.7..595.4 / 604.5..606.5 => 0.2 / 9.869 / 9.699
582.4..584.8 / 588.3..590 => 1.5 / 10.34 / 8.839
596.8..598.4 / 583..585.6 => -0.5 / 9.762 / 10.27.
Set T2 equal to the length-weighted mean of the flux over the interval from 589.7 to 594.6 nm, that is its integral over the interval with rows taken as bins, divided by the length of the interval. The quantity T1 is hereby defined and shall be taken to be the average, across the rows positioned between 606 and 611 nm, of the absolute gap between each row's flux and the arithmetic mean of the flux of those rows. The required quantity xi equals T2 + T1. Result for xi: 9.5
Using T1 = 0.30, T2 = 9.23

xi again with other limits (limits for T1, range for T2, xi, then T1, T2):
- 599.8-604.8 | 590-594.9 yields 9.5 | 0.23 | 9.31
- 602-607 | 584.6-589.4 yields 9.1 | 0.25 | 8.85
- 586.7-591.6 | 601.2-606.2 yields 10.5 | 1.15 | 9.34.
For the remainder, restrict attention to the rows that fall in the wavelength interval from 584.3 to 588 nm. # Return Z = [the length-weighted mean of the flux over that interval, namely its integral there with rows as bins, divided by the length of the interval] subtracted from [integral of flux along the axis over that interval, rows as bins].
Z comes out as 25.4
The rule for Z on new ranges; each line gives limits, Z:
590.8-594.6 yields 26.0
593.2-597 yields 26.5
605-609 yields 28.0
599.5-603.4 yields 26.8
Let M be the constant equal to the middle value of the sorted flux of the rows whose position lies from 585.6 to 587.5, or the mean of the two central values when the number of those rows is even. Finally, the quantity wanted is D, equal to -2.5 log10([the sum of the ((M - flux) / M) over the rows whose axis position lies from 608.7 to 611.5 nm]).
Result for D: 0.6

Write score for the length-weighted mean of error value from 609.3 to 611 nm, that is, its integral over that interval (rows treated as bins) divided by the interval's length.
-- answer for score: 0.25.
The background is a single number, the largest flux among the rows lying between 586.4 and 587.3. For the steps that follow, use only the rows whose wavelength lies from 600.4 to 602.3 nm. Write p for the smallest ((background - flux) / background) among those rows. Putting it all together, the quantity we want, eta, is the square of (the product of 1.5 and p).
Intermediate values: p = -0.002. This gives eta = 0.0000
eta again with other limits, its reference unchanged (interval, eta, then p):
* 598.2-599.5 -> 0.0000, -0.005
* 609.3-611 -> 0.0011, 0.022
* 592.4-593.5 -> 0.0013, 0.024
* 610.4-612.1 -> 0.0010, 0.021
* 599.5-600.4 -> 0.0020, 0.030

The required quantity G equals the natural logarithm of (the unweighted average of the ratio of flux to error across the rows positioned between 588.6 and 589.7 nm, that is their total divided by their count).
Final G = 2.96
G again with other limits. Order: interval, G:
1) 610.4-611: 3.62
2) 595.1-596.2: 3.50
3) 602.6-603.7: 3.61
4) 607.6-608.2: 3.54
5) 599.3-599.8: 3.54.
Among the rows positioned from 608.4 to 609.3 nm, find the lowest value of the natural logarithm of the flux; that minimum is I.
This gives 2.17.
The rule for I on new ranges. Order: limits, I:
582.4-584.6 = 2.18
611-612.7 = 2.03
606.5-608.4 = 2.19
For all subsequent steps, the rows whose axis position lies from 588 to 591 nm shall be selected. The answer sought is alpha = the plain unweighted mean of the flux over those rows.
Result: 7.95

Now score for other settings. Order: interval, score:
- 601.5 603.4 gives 0.26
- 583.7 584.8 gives 0.34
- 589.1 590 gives 0.29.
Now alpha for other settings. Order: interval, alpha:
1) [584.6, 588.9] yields 9.27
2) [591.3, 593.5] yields 9.19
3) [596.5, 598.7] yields 9.22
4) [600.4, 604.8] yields 9.33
